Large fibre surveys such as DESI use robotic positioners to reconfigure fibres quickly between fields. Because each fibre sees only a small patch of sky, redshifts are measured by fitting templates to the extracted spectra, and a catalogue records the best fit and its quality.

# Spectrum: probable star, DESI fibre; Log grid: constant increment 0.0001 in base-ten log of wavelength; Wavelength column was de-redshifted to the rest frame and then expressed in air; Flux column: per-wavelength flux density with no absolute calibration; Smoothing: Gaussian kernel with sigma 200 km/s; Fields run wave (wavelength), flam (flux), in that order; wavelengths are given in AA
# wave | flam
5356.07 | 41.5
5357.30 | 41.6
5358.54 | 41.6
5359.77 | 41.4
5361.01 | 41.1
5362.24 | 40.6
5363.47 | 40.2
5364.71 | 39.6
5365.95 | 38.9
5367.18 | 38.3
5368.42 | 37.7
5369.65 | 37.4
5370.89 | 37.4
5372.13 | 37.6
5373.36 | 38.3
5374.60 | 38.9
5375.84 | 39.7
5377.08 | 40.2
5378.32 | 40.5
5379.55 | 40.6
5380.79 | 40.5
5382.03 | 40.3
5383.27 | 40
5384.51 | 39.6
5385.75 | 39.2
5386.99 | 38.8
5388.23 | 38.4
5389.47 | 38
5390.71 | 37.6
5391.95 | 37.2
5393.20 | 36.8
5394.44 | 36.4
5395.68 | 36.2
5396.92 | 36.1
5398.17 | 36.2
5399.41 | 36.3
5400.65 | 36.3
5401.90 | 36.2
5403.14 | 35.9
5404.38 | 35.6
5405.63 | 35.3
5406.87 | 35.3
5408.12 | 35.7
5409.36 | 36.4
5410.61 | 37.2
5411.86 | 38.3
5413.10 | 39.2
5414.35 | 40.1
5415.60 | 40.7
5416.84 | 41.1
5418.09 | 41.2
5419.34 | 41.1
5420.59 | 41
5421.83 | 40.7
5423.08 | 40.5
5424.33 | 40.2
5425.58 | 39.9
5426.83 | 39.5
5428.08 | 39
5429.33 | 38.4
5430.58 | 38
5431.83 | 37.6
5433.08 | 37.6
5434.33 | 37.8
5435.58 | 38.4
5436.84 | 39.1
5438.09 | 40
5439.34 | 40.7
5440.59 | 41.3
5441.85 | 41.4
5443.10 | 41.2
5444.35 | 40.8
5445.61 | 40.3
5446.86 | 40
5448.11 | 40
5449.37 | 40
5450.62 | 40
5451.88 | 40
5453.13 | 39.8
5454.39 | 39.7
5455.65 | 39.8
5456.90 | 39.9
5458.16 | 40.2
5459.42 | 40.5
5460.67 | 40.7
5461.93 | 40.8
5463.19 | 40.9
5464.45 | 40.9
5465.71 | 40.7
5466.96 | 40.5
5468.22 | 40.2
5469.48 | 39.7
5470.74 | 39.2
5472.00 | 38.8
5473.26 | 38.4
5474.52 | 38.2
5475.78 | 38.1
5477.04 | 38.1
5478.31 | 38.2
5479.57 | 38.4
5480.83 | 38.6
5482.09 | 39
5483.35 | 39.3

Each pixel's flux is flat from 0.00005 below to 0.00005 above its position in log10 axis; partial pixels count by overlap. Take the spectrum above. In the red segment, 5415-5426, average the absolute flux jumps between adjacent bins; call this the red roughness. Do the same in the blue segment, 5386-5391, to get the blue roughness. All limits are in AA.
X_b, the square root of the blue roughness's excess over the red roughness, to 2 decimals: 0.42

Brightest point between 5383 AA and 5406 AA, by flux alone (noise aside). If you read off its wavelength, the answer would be 5383.27 AA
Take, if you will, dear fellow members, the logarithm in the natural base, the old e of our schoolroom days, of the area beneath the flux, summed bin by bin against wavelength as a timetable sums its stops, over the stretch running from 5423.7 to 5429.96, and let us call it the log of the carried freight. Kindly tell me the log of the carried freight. 5.51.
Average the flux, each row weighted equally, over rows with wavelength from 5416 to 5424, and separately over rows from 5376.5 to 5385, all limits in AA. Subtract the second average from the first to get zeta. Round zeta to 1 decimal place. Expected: 0.7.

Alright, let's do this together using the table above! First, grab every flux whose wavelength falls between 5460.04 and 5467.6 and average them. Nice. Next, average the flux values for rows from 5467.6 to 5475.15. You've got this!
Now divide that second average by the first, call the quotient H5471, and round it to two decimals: 0.96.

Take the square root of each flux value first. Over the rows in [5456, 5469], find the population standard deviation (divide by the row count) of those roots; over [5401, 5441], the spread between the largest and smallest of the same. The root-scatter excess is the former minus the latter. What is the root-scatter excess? -0.46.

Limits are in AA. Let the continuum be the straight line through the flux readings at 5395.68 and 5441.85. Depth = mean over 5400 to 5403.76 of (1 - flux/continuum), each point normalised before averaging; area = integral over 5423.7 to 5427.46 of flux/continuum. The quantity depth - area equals -3.76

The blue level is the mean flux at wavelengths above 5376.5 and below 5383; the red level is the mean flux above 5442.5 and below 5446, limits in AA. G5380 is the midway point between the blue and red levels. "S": 40.6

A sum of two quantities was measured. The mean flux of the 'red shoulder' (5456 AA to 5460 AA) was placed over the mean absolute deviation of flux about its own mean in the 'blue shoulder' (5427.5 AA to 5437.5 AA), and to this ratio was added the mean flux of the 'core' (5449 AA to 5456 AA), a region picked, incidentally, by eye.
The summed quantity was 122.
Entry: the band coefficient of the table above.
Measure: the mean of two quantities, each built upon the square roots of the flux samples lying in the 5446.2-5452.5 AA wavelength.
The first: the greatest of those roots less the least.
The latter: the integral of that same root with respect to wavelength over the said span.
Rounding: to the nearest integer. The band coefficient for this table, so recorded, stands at 20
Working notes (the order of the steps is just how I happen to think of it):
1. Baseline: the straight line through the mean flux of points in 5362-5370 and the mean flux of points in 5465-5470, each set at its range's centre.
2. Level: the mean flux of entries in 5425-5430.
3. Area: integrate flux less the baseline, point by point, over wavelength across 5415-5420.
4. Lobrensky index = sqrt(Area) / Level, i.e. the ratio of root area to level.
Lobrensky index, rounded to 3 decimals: 0.067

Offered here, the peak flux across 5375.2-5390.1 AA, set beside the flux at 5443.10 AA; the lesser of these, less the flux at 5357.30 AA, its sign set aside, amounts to 1.0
